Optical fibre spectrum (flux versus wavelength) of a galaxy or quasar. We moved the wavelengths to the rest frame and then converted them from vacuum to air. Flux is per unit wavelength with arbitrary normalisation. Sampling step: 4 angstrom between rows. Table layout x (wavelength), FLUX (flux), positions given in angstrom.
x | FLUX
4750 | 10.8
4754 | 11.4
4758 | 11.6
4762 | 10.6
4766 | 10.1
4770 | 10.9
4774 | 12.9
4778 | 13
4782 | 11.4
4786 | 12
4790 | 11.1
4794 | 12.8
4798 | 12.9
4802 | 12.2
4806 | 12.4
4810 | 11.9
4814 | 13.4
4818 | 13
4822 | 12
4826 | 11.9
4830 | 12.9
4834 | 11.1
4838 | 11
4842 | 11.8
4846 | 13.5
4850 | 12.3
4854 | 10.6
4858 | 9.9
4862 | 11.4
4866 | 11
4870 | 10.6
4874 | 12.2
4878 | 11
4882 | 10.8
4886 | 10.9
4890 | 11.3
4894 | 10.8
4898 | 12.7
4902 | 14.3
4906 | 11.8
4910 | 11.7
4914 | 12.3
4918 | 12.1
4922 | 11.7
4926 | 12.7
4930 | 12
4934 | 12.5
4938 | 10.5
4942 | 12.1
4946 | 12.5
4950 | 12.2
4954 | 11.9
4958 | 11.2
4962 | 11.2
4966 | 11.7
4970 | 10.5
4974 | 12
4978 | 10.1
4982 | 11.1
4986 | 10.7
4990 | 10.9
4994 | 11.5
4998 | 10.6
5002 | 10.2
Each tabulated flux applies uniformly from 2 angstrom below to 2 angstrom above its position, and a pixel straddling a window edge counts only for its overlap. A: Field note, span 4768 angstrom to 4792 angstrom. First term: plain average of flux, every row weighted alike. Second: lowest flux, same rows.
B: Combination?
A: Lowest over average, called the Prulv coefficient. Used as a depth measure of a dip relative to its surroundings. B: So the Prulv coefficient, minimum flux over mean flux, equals 0.917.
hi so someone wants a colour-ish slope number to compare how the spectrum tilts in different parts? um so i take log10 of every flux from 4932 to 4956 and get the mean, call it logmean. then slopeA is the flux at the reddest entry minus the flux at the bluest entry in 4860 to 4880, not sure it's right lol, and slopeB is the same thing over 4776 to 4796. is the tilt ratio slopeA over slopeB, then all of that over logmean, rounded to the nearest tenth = 1.9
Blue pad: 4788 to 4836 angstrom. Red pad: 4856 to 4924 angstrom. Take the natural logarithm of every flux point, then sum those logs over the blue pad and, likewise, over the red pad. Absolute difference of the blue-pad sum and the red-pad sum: 11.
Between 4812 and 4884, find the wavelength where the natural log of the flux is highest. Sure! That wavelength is 4846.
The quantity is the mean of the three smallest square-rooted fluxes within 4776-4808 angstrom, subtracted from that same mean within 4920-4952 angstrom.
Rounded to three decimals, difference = -0.016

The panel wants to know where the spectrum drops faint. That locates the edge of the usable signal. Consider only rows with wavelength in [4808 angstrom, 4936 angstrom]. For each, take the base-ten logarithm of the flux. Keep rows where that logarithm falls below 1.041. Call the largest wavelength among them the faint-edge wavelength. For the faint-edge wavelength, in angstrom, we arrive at 4894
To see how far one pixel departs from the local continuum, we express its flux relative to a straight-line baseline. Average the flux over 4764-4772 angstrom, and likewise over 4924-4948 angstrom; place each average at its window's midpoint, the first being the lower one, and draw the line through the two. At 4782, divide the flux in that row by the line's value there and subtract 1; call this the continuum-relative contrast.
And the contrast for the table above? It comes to 0.073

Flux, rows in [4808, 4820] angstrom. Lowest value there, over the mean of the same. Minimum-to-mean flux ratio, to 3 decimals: 0.932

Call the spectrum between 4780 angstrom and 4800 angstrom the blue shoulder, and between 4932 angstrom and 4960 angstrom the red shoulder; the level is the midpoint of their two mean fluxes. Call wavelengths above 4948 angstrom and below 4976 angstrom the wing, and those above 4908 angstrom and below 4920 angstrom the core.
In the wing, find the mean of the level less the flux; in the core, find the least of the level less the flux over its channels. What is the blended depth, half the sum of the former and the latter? 0.0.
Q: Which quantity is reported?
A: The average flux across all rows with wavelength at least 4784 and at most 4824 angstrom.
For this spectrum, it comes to 12.4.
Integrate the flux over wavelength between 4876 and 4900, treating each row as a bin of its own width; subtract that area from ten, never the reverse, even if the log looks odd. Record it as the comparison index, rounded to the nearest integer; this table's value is -260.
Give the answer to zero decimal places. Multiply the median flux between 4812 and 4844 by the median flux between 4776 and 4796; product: 143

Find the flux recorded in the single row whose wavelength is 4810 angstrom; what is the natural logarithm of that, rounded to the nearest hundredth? 2.48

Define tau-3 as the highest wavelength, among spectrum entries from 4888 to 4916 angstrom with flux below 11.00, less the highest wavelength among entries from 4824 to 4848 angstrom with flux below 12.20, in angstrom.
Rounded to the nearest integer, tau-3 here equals 52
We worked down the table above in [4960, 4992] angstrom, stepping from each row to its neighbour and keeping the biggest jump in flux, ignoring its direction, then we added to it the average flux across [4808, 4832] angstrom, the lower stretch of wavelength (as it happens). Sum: 14.4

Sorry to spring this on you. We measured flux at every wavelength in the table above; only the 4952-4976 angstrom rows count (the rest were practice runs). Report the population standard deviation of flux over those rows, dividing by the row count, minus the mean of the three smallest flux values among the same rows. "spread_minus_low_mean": -10.5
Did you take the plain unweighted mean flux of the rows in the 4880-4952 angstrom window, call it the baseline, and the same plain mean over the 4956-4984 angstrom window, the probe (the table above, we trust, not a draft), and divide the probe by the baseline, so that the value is 0.93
